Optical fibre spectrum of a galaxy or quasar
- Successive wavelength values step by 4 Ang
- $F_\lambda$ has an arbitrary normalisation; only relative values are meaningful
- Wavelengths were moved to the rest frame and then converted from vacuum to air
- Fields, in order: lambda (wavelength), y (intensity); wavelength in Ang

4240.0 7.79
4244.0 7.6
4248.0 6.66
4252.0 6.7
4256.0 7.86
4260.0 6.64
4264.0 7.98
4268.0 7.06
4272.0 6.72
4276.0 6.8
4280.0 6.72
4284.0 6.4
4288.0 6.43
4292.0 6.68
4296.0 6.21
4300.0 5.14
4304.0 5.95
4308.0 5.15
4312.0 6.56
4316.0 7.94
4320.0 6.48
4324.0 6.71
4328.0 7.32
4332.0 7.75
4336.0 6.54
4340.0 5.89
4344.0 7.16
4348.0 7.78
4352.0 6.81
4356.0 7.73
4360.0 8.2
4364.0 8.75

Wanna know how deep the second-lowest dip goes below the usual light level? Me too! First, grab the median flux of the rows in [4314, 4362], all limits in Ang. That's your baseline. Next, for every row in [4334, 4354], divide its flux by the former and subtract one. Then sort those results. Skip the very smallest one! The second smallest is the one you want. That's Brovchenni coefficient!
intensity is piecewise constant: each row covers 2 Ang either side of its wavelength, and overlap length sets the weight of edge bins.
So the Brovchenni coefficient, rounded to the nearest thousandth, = -0.097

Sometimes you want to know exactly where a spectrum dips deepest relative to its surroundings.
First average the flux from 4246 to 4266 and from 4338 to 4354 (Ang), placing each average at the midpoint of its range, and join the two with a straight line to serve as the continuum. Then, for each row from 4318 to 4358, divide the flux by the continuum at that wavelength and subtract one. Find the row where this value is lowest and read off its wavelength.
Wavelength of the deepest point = 4340.0 Ang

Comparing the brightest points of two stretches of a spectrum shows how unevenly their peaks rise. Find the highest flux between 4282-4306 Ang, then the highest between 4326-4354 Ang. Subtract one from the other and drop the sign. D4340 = 1.10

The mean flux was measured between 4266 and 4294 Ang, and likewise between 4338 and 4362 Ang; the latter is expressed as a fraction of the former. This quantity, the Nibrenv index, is 1.09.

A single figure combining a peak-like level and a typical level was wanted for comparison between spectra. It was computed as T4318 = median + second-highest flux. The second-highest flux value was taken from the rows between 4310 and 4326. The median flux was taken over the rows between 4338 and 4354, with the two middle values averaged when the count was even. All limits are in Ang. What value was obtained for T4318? 13.7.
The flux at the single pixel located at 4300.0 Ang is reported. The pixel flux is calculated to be 5.14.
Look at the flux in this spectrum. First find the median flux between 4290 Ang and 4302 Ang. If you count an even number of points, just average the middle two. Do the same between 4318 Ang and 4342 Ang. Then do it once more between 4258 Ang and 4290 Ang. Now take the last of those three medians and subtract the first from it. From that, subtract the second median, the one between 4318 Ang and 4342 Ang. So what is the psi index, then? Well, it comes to -6.1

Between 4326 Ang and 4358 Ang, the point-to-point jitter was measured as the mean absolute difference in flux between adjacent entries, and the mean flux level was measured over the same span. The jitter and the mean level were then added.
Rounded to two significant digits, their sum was 8.0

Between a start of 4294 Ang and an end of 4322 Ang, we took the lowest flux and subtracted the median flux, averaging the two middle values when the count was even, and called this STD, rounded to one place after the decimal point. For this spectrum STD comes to -1.1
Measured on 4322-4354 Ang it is -1.1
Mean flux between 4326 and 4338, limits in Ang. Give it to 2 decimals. 7.20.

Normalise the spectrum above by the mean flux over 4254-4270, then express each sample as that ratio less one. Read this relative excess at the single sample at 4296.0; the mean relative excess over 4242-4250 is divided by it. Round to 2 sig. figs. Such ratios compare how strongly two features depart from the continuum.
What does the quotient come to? 0.22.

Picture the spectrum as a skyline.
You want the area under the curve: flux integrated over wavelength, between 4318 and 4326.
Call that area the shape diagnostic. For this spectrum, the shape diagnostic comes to 52.8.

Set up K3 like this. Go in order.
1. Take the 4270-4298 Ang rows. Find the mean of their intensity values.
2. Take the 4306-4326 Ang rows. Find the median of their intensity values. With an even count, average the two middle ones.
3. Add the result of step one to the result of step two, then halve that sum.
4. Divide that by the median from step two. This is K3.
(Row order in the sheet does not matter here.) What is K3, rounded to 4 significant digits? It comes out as 1.000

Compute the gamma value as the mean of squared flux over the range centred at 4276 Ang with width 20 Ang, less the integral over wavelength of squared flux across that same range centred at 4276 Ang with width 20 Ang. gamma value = -864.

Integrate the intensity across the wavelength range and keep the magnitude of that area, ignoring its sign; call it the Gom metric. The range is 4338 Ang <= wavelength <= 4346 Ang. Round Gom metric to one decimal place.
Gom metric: 52.2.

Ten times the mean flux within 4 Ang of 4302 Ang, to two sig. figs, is 55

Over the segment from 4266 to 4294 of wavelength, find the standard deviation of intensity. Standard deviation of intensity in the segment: 0.2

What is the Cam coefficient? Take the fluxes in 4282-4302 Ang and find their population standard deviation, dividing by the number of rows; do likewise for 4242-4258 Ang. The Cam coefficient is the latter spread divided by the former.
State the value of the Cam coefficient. 0.99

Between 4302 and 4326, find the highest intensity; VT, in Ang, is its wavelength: 4316.0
